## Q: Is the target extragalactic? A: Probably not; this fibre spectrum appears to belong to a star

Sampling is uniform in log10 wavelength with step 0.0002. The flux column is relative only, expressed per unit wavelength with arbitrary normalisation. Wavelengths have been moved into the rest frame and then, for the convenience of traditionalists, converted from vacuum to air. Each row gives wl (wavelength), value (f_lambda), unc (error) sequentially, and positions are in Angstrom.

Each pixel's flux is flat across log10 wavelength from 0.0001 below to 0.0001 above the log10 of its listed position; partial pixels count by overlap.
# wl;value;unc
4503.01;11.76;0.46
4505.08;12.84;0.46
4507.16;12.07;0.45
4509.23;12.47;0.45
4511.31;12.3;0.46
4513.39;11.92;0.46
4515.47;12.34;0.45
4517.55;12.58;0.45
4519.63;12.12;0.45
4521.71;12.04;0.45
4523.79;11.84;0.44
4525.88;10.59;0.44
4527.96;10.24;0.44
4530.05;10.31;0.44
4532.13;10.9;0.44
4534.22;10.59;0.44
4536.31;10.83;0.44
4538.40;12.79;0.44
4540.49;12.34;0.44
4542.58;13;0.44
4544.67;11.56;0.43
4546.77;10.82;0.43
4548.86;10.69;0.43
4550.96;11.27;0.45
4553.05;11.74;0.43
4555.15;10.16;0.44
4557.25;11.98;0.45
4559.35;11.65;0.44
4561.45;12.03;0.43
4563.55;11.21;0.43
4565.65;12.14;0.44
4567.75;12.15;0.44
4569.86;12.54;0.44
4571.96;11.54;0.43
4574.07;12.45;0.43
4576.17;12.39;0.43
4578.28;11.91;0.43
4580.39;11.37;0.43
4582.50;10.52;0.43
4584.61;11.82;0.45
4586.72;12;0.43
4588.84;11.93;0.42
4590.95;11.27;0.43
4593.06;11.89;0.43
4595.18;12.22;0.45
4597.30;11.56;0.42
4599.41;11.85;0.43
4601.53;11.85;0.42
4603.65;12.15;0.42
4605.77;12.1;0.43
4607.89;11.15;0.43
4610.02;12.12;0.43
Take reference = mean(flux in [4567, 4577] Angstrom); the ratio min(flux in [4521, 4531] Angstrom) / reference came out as 0.84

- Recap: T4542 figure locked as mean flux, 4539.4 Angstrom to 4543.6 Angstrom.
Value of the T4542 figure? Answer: 12.7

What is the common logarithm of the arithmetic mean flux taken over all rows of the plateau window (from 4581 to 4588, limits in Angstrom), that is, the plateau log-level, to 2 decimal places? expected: 1.06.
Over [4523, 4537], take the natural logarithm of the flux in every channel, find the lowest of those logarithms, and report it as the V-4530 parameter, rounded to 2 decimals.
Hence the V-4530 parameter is 2.33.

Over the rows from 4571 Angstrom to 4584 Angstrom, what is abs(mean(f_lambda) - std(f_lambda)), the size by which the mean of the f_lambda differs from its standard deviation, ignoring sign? 11.0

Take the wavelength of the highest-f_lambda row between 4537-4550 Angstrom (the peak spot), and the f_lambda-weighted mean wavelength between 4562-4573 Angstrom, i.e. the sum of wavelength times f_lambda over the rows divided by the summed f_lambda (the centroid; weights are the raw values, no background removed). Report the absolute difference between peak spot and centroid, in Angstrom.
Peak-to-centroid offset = 25.2 Angstrom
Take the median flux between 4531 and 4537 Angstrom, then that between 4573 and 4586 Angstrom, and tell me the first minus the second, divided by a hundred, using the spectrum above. -0.010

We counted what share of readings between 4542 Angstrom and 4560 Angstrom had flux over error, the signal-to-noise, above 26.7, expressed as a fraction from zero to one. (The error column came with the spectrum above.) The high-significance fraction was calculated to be 0.33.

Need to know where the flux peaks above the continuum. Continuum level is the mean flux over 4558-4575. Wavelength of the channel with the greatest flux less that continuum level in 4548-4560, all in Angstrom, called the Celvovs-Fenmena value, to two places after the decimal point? 4557.25 Angstrom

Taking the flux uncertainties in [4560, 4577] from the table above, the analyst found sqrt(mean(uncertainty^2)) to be 0.434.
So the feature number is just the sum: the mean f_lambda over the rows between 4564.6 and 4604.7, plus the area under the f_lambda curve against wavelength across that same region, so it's 488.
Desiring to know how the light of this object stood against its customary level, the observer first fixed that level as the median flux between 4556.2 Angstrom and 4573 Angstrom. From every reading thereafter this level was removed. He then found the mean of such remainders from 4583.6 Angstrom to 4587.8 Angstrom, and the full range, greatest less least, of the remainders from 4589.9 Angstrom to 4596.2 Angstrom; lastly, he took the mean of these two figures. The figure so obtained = 0.43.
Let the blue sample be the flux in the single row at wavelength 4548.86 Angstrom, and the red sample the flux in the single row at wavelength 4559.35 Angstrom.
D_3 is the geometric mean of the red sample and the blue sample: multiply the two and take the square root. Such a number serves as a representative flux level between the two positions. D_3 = 11.2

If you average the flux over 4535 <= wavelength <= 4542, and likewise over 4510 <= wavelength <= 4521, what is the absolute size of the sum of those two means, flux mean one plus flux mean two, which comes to 24.2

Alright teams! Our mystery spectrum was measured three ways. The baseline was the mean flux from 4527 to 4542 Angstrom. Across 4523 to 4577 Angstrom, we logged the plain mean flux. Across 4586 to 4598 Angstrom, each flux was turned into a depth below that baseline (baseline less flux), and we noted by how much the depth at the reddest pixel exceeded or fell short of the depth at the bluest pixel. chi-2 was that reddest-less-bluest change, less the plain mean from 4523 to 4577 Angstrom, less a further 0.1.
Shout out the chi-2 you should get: -11.2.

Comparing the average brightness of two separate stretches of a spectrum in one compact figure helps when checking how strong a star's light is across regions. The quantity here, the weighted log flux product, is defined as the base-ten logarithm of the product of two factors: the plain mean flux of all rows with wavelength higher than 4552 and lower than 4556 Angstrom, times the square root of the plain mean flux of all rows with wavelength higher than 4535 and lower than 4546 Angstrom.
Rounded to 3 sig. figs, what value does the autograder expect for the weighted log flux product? 1.58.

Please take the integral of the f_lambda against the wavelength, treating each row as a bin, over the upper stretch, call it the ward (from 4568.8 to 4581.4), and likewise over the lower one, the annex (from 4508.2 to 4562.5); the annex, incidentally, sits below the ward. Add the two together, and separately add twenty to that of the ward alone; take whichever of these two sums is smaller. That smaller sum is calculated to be 172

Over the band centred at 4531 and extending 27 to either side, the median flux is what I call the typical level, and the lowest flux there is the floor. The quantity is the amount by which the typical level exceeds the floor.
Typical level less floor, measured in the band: 1.72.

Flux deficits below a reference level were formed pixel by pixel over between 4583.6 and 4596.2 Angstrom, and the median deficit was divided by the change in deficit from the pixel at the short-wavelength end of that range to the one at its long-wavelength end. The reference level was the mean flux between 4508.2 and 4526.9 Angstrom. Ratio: -0.3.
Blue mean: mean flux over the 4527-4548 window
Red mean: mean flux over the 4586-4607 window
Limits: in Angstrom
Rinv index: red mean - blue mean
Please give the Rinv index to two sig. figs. 0.54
